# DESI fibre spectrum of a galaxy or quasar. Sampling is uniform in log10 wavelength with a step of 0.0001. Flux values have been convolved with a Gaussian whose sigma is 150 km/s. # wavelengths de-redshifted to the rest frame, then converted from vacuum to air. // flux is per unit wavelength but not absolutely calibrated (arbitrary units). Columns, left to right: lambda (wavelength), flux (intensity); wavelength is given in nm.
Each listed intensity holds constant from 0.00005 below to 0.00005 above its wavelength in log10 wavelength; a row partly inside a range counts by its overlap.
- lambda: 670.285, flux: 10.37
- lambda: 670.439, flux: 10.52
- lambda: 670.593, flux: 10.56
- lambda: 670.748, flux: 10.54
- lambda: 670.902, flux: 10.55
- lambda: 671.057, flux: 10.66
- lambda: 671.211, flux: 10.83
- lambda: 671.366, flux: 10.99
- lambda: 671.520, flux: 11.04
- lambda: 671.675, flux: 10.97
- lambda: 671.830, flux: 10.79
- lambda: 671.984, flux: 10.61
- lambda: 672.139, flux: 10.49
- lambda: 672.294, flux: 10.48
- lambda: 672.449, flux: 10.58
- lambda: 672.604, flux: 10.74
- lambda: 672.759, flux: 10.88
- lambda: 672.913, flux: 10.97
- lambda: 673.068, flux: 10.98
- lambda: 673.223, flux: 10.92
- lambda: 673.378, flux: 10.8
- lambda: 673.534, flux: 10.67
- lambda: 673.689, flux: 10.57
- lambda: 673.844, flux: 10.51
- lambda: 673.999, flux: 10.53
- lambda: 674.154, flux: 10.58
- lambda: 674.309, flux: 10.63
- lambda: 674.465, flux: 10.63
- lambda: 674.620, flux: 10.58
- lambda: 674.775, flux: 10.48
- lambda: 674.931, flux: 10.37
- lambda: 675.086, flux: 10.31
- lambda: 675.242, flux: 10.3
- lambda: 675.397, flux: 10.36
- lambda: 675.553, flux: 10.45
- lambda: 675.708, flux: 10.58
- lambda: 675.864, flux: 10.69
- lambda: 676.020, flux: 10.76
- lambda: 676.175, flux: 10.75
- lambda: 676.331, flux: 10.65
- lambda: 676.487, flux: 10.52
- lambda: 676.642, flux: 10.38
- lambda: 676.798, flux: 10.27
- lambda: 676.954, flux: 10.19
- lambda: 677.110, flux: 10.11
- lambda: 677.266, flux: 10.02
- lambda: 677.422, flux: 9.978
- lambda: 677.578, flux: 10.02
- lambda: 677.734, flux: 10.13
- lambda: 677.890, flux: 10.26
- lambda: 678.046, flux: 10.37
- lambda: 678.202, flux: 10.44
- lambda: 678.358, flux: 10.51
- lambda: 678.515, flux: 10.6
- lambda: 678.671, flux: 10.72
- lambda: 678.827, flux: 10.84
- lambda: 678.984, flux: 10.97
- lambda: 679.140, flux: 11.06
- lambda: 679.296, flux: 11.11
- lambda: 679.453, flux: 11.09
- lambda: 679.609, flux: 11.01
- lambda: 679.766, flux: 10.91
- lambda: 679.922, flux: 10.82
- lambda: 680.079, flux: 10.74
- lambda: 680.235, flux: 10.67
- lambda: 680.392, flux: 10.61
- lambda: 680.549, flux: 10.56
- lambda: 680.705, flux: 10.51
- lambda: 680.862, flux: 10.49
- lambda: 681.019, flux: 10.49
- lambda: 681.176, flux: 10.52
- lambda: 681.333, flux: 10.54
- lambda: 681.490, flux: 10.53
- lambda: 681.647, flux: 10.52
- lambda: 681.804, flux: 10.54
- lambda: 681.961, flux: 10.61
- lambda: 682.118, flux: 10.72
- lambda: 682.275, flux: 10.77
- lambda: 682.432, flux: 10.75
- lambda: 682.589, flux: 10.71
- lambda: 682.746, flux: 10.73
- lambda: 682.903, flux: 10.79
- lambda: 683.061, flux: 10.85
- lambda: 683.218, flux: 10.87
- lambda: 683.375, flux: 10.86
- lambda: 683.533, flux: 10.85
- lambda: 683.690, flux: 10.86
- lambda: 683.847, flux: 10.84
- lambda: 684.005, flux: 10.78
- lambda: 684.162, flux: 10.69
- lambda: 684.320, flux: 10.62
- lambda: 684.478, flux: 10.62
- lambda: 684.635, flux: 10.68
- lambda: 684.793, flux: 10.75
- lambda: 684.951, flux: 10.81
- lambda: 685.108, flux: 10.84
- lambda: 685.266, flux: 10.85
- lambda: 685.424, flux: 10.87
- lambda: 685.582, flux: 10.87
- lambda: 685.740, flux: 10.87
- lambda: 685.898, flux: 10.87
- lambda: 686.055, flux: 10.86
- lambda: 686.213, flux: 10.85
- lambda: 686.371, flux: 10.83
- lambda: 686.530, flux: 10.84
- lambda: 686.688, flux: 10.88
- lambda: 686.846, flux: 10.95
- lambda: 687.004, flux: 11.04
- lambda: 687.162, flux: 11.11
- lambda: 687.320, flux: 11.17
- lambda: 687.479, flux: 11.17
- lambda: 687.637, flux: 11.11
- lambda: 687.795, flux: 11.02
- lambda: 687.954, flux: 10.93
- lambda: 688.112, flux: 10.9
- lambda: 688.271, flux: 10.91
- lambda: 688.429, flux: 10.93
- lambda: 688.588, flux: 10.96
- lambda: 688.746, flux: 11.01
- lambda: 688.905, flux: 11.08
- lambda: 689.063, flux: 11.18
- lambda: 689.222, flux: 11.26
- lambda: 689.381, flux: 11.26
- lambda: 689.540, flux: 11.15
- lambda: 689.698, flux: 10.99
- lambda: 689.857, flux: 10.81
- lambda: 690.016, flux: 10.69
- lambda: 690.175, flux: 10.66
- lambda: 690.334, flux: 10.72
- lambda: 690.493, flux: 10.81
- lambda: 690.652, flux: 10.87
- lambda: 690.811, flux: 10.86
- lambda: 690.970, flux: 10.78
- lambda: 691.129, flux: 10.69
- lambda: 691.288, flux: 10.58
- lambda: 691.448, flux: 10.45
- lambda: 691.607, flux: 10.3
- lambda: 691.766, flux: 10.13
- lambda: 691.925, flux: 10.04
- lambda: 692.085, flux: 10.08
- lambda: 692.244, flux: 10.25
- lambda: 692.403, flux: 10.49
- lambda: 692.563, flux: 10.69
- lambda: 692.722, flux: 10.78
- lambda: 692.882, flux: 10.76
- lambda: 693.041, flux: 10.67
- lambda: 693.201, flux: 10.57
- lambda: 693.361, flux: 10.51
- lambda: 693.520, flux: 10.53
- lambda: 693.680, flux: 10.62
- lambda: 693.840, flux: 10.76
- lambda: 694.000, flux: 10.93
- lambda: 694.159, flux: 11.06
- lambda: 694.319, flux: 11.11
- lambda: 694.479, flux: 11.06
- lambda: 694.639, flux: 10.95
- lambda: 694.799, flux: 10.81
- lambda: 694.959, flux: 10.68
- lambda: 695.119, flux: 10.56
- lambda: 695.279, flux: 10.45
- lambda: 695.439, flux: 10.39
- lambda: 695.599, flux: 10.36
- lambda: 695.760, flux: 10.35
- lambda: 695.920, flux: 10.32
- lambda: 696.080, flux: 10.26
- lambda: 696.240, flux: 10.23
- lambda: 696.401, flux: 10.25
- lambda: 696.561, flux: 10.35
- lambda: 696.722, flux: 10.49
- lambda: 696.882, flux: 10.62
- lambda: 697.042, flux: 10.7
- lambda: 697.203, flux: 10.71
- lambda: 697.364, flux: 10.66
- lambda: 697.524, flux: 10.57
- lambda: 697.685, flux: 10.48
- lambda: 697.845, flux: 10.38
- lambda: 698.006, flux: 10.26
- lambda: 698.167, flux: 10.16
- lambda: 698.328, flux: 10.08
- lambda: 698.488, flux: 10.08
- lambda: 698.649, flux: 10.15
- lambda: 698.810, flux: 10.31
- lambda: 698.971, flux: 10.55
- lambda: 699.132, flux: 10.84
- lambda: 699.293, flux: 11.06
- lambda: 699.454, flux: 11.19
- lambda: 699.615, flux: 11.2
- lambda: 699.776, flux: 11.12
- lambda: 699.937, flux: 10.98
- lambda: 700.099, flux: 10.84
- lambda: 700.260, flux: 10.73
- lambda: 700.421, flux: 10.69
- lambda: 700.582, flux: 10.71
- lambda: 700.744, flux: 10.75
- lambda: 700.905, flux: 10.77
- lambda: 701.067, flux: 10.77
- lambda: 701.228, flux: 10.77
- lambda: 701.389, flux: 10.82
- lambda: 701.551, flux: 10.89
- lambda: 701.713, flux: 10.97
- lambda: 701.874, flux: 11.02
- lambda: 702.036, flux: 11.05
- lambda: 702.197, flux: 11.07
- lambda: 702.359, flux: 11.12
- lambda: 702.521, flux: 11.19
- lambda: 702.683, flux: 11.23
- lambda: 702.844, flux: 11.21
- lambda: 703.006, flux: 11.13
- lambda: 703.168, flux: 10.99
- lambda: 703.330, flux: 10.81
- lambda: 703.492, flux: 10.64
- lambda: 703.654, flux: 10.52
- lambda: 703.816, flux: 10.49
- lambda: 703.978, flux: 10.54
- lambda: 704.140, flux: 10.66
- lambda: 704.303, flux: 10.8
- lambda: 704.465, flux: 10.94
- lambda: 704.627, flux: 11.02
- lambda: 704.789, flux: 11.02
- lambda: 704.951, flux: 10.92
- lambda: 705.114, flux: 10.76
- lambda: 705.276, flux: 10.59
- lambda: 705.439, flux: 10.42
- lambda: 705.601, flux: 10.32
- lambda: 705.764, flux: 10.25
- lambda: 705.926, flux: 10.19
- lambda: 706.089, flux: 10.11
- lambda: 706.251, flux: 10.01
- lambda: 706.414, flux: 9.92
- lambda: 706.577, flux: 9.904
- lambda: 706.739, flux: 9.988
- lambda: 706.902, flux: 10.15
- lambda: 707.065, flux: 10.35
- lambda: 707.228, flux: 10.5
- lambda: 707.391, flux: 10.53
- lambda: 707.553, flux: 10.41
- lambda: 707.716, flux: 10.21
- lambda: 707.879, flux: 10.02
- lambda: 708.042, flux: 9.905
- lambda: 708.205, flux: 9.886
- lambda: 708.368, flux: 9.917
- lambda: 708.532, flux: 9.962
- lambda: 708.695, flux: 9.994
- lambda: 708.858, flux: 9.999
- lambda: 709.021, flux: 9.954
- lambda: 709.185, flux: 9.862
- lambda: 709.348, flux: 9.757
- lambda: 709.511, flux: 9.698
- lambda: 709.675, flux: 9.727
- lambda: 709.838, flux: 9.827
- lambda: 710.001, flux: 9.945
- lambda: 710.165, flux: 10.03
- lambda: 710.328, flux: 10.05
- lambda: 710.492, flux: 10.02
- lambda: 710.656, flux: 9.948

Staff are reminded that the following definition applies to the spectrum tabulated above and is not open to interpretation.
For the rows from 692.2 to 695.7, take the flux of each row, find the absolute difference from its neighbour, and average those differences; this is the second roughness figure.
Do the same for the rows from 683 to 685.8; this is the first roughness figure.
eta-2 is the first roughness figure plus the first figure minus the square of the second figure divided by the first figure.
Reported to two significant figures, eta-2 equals -0.27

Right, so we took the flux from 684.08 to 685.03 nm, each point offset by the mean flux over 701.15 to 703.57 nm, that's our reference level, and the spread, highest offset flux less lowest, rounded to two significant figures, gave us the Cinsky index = 0.19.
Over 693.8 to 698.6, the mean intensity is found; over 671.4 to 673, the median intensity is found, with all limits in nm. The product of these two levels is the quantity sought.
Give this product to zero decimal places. 113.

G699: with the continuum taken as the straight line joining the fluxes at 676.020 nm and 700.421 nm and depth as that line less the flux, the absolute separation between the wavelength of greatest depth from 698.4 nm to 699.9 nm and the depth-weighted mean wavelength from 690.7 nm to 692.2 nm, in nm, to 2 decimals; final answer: 6.62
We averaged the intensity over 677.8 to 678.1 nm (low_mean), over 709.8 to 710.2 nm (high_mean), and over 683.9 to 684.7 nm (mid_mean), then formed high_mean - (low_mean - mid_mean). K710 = 10.3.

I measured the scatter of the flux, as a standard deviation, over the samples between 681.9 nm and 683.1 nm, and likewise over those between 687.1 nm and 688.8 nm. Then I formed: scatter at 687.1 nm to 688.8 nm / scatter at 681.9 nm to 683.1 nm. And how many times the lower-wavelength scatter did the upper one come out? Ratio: 1.5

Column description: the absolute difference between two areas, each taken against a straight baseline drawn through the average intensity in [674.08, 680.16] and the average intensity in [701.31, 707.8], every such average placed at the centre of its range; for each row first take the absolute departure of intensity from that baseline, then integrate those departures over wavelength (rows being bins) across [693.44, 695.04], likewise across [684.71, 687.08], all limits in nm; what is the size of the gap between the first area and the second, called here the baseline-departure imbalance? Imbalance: 0.27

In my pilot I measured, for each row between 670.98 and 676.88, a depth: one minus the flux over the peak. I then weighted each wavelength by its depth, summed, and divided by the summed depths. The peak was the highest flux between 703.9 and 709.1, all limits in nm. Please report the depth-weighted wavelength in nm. 674.46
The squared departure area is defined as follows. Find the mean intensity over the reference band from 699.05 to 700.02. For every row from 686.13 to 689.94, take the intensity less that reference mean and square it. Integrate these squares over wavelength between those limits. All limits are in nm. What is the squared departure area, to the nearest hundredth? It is 0.08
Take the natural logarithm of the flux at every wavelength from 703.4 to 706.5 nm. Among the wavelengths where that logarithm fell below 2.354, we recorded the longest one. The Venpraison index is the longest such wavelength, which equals 706.414 nm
